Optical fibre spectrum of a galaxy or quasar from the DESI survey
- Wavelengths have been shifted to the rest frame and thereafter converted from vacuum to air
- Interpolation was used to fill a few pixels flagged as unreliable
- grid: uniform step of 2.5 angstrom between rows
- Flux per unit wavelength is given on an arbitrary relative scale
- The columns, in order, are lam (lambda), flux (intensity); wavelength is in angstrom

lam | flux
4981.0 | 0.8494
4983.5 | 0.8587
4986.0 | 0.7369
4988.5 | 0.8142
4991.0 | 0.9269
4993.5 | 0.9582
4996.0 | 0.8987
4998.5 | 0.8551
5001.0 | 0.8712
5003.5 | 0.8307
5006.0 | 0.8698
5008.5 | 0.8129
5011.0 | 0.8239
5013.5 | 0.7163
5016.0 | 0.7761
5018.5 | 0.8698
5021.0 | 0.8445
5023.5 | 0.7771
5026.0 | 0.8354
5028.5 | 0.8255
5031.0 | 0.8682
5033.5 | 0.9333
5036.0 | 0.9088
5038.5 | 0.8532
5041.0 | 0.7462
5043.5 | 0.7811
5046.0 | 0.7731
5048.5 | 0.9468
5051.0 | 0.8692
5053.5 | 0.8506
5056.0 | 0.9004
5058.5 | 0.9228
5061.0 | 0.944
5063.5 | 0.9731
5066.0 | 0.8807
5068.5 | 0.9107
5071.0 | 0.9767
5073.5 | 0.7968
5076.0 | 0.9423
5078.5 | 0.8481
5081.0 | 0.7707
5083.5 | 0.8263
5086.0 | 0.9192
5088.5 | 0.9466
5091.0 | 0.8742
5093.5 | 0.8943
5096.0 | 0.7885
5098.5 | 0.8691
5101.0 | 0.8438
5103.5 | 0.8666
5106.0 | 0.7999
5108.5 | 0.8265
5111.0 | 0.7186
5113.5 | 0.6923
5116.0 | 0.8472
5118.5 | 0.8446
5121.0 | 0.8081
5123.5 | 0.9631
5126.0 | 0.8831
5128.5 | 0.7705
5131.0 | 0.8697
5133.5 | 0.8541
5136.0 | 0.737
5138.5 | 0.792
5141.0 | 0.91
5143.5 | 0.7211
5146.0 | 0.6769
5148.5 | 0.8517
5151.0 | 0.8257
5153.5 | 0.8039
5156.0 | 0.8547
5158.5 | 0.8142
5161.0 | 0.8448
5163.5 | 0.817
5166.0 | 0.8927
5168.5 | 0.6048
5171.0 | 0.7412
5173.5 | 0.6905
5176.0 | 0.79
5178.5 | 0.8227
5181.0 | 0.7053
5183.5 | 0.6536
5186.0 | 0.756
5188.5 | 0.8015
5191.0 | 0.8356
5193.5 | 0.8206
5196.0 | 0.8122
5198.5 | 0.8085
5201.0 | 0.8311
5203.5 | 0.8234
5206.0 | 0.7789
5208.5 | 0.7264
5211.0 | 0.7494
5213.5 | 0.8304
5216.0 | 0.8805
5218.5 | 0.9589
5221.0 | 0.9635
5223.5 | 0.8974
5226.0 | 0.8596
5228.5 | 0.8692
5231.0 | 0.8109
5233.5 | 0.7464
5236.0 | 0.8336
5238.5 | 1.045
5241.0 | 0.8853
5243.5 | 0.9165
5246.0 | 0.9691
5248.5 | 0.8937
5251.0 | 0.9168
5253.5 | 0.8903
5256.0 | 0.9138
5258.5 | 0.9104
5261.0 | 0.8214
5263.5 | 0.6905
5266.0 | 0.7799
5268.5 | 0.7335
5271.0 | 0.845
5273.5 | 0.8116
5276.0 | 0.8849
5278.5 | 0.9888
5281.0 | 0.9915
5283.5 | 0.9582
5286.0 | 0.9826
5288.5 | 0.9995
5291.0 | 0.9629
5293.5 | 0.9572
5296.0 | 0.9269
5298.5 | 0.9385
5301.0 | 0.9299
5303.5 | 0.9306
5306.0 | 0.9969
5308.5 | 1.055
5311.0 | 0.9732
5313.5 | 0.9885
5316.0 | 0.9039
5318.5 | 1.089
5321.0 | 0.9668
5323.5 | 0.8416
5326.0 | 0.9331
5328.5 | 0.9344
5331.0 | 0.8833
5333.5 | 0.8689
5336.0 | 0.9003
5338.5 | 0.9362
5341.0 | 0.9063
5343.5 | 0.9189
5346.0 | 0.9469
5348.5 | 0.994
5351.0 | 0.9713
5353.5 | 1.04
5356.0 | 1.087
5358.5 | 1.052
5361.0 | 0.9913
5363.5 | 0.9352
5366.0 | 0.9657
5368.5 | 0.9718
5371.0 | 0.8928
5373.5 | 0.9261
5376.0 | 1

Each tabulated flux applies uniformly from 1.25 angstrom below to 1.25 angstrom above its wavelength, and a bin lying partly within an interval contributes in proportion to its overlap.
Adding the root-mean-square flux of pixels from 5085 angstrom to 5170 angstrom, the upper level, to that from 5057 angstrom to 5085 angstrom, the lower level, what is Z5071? 1.72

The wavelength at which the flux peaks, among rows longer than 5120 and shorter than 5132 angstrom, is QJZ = 5123.5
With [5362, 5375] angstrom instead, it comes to 5368.5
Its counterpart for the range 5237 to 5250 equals 5238.5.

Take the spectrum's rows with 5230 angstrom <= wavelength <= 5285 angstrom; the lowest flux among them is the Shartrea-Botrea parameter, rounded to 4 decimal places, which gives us 0.6905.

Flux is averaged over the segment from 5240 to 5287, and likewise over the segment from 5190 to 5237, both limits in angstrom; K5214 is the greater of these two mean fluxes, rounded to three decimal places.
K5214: 0.883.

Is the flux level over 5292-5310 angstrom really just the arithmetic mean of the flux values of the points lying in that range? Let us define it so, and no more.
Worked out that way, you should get 0.962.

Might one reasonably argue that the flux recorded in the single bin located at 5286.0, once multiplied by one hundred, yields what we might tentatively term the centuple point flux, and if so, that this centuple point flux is 98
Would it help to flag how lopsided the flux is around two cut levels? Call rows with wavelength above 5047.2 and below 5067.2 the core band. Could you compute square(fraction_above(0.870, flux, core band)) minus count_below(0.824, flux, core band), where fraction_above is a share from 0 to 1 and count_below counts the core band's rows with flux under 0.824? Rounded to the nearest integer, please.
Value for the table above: 1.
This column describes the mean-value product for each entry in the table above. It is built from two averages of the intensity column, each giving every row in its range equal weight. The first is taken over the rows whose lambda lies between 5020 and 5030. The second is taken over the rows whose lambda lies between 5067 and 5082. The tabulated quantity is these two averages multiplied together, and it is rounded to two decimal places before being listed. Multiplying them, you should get 0.72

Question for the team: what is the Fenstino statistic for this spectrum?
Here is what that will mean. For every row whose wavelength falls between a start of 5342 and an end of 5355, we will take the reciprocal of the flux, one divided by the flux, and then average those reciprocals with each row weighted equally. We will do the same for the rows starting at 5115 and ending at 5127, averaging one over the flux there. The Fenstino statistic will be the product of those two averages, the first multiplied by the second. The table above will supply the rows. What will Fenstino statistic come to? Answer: 1.19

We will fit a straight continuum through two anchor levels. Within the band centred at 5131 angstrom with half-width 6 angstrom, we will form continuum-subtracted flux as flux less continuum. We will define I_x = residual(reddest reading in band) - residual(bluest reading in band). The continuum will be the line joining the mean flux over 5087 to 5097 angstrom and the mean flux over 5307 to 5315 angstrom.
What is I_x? -0.15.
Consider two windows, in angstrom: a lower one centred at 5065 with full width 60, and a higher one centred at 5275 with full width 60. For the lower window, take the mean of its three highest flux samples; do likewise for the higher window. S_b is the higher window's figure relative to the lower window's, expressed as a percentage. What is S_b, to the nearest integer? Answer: 103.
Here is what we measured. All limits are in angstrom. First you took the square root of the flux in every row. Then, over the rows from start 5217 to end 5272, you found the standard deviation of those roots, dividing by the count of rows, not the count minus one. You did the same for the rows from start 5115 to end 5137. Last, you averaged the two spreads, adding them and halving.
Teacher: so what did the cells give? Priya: 0.039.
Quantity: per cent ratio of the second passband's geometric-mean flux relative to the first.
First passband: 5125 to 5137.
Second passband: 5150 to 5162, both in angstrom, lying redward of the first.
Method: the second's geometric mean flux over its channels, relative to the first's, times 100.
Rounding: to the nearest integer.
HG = 101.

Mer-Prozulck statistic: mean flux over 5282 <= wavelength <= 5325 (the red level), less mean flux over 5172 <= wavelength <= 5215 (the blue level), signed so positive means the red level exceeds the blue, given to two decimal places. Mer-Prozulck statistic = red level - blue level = 0.19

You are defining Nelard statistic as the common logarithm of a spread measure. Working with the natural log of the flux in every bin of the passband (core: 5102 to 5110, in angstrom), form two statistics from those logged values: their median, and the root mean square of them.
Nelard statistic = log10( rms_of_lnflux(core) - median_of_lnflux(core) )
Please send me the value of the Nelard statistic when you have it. -0.42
